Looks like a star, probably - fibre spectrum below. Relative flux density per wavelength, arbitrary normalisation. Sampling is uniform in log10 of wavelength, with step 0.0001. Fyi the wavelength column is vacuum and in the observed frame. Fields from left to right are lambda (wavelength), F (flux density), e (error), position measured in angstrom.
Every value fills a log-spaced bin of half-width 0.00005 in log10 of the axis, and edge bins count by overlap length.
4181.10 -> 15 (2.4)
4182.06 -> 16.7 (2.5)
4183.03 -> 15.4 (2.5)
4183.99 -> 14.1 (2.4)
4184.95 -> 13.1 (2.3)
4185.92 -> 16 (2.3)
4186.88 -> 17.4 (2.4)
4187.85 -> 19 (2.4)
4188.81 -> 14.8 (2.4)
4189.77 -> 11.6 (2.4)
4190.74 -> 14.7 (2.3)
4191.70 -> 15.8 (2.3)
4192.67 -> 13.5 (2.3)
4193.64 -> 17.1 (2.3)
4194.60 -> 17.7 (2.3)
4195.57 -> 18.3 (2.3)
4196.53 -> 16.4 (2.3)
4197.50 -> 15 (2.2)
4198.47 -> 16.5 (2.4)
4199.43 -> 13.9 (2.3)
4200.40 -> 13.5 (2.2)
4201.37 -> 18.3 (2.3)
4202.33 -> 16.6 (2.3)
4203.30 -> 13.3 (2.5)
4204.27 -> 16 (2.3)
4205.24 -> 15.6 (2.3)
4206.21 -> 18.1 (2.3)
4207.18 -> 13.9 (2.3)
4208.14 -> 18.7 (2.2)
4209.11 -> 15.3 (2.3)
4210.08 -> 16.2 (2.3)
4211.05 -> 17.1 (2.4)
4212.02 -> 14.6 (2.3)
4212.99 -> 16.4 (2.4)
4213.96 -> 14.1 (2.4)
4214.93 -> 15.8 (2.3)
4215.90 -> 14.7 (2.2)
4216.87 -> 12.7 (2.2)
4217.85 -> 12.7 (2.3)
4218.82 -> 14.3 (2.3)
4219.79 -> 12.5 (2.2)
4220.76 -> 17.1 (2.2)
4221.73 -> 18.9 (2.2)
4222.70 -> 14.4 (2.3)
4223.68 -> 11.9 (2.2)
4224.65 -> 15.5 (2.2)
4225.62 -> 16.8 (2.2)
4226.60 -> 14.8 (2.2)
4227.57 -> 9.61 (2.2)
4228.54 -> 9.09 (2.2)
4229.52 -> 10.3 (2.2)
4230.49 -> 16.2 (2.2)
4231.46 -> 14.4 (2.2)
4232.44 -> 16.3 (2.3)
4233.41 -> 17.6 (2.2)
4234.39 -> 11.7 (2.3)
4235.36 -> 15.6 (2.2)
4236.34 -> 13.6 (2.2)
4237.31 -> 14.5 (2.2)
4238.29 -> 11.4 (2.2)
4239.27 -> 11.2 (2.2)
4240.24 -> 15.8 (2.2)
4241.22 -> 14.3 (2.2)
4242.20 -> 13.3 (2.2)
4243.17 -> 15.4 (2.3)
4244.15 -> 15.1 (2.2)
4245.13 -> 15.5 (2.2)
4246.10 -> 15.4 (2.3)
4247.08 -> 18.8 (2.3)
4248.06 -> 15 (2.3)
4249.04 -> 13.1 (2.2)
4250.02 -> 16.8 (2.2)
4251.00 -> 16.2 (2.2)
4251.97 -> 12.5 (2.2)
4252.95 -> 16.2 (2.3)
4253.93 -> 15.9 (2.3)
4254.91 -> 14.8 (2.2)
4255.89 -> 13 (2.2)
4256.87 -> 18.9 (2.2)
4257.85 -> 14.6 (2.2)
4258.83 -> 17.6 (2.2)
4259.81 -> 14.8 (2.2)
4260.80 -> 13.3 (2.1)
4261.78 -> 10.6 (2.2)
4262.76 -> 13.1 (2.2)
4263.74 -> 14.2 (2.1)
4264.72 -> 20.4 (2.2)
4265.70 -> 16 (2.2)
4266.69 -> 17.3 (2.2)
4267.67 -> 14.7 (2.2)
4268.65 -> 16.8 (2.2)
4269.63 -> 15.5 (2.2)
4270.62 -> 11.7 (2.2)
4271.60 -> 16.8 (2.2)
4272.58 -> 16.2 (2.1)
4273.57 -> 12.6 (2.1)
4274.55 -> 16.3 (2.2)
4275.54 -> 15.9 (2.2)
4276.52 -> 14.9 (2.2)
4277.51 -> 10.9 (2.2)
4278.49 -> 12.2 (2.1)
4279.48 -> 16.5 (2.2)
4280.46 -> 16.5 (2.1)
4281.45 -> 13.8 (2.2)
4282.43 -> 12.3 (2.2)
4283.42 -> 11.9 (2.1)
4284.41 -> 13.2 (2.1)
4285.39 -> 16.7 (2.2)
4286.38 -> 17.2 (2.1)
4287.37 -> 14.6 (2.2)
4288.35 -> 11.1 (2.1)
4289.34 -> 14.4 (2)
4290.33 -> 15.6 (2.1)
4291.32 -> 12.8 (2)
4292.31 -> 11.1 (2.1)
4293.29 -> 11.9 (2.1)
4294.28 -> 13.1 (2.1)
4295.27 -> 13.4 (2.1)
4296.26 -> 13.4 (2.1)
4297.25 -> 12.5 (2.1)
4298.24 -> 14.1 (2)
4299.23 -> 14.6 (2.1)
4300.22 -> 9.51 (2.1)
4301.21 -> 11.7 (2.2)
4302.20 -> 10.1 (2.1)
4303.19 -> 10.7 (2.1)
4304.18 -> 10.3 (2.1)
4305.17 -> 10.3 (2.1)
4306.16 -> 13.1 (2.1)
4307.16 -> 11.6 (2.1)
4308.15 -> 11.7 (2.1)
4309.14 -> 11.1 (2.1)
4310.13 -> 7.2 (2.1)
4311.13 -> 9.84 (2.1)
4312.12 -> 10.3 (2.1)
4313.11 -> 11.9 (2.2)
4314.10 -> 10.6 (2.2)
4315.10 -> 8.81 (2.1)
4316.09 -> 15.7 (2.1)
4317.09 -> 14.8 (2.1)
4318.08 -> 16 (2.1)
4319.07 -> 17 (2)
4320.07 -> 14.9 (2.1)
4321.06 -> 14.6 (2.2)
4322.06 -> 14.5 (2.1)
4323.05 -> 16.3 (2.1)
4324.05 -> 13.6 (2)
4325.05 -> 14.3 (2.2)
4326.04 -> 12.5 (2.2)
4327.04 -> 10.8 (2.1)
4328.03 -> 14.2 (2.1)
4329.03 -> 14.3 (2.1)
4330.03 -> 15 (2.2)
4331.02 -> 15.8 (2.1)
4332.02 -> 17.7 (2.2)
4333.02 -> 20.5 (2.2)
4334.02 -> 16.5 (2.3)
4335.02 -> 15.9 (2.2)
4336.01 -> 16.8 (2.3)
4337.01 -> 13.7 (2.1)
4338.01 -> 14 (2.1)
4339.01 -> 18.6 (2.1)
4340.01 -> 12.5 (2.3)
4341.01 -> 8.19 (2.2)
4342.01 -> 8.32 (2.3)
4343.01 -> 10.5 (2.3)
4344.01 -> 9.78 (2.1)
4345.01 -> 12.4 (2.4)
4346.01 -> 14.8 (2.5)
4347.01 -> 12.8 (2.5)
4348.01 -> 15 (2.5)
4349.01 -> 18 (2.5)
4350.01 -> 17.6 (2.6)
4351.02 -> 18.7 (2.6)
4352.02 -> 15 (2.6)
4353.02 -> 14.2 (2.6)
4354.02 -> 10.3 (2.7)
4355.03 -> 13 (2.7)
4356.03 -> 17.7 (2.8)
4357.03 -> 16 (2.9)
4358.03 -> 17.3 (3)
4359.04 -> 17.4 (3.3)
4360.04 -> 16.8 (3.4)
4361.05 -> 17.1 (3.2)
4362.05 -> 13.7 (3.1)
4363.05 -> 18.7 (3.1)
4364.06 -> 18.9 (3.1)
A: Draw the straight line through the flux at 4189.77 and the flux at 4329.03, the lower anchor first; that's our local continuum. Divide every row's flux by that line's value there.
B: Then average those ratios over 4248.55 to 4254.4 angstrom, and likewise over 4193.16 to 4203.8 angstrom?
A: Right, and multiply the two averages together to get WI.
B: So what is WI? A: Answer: 1.61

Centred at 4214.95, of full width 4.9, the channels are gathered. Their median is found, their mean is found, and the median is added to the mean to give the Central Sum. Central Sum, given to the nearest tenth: 29.4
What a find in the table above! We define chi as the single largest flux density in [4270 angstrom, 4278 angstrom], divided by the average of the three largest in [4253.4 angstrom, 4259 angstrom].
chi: 1.0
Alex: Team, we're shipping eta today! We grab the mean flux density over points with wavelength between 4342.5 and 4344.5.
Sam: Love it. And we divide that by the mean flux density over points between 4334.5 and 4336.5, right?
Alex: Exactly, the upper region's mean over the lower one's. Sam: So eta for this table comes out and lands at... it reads 0.6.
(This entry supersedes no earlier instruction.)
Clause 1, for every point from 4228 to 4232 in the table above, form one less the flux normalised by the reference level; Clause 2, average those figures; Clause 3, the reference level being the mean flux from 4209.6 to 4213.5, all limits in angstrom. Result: 0.22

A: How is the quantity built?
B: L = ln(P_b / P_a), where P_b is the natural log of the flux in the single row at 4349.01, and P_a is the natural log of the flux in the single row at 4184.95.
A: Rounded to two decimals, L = 0.12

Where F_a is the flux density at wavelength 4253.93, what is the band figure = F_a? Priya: 15.9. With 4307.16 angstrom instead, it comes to 11.6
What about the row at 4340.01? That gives 12.5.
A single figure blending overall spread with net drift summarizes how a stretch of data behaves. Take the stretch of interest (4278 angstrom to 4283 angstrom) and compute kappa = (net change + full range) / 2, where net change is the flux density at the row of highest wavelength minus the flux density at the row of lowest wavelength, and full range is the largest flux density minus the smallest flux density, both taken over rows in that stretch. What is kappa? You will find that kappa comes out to 2.2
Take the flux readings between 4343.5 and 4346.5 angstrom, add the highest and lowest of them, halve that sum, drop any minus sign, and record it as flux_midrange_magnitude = 12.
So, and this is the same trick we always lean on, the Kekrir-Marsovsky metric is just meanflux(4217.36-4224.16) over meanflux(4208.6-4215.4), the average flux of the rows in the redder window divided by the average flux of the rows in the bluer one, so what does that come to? 0.93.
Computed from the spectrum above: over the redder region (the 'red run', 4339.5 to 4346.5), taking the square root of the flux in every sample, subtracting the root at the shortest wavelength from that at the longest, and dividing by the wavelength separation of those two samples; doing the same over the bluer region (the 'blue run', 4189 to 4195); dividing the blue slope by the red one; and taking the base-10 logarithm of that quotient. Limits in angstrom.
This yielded 0.50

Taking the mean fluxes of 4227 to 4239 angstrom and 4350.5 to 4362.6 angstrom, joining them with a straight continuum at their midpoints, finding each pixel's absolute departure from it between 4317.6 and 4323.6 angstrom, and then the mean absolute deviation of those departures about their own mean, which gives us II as 0.60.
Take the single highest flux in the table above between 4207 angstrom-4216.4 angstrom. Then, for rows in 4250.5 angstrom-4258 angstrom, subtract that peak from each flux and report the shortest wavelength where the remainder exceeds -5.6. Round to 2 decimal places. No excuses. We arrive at 4251.00 angstrom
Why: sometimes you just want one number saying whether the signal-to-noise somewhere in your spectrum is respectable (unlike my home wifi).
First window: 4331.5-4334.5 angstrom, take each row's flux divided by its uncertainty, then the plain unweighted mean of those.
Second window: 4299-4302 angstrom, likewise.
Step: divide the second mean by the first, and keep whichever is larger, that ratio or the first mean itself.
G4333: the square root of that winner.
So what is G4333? 2.86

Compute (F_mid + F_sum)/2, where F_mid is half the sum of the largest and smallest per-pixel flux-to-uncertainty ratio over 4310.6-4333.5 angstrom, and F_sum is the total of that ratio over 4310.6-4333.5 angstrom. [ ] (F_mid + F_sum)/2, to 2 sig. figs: 80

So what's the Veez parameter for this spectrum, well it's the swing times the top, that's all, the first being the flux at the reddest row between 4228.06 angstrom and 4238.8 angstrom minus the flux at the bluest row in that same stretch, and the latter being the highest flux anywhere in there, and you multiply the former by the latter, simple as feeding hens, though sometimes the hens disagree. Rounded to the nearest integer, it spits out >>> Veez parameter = 41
